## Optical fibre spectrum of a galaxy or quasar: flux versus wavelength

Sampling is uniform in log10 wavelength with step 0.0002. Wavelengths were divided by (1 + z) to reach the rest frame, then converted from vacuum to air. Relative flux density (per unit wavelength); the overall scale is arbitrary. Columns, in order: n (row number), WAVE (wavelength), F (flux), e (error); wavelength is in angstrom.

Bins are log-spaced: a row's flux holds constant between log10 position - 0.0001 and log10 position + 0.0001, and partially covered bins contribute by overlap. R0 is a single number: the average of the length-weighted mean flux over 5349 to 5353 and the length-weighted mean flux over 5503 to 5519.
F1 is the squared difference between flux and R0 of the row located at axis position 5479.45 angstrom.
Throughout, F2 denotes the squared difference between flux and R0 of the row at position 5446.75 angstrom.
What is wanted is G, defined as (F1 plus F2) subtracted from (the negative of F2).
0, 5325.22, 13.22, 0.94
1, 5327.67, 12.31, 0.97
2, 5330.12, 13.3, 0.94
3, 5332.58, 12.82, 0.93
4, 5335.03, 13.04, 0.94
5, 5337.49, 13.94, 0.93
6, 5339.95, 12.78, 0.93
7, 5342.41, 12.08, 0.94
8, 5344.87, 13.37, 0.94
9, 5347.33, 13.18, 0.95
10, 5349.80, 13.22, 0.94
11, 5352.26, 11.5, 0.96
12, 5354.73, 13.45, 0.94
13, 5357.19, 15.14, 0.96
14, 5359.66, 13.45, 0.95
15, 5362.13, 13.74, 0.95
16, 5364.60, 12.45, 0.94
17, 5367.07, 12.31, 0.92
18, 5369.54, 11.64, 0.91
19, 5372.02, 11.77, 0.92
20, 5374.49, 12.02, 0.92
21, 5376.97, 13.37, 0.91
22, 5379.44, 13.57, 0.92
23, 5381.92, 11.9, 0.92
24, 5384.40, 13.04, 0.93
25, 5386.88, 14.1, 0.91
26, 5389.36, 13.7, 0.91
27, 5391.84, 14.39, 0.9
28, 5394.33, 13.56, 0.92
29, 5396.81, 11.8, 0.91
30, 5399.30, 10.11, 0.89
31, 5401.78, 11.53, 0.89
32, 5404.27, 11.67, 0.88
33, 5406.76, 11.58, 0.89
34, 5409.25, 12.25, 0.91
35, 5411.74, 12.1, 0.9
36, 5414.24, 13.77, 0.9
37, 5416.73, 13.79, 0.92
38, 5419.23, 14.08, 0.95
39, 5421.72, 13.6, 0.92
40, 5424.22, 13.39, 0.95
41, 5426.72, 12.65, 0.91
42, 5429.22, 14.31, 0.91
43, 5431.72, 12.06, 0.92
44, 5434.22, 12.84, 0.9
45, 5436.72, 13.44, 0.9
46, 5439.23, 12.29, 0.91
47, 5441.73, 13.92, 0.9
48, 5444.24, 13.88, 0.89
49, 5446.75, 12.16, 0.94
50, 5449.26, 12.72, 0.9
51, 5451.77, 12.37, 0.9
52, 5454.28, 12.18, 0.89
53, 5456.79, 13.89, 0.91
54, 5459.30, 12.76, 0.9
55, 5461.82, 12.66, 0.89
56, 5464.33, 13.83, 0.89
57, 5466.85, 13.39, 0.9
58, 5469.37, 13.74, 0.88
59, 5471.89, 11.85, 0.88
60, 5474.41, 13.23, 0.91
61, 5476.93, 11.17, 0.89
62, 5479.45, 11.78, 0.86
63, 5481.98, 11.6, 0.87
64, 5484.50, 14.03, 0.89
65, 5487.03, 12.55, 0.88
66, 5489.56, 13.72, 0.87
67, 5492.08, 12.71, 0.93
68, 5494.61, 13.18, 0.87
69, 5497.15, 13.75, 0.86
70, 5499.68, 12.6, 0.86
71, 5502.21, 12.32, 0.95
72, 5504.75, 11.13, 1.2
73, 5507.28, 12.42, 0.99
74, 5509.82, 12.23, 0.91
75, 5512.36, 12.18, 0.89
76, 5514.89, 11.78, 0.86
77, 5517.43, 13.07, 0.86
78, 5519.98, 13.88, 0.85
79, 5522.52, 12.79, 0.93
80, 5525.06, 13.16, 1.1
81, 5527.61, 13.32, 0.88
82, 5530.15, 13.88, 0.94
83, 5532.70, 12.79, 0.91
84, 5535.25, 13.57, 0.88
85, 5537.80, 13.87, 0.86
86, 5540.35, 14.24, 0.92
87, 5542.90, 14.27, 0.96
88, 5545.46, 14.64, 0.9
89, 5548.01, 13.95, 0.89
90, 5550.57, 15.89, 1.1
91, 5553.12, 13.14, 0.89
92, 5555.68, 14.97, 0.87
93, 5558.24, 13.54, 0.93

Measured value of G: -0.3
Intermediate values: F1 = 0.2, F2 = 0.0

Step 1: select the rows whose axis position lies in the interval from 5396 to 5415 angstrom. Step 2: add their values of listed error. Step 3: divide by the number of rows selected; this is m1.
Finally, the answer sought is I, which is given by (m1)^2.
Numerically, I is 0.80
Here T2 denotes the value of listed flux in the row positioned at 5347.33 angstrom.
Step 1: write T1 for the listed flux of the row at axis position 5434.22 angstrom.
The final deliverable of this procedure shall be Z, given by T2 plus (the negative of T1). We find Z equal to 0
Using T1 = 12.84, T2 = 13.18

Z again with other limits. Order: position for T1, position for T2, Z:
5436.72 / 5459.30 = -1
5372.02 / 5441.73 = 2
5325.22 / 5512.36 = -1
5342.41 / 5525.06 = 1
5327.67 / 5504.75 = -1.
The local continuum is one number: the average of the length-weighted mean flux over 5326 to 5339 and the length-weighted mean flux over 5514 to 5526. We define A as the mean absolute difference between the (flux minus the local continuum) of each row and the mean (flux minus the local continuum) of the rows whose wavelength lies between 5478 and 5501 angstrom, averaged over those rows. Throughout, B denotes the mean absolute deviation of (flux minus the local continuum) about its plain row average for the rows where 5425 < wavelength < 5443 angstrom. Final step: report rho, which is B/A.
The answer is 1.0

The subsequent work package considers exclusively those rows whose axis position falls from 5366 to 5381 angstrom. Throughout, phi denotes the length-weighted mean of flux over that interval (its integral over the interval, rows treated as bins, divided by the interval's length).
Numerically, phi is 12.4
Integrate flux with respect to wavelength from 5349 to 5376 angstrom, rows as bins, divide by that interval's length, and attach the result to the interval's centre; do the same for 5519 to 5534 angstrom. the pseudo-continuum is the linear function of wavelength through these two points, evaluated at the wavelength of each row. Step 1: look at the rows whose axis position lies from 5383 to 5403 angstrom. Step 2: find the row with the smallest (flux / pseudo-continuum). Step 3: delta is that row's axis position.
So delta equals 5399.30 angstrom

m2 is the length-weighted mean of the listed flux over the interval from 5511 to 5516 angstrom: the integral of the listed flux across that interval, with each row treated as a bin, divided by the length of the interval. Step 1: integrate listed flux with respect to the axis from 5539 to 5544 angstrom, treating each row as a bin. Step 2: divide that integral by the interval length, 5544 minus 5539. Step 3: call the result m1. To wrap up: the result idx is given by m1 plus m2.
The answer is 26.3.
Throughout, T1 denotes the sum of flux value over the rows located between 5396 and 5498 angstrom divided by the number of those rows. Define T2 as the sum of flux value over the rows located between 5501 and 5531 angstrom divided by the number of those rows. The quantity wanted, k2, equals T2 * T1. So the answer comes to 162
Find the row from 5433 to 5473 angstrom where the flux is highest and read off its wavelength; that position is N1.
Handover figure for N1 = 5441.73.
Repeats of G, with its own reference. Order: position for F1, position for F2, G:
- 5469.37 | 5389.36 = -6.2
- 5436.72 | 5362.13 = -5.6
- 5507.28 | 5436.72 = -2.7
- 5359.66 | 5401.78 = -2.5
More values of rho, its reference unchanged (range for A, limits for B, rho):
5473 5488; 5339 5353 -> 0.7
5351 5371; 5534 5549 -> 0.3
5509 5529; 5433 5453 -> 1.1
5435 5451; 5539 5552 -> 0.8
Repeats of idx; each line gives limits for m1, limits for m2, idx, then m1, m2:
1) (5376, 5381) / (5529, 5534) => 26.7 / 13.39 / 13.3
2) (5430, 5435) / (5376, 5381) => 26.0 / 12.60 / 13.4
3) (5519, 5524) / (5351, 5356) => 25.8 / 13.31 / 12.5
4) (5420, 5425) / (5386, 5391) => 27.5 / 13.57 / 13.9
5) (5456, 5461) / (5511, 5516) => 25.2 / 13.21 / 12.0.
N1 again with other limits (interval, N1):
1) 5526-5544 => 5542.90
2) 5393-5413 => 5394.33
